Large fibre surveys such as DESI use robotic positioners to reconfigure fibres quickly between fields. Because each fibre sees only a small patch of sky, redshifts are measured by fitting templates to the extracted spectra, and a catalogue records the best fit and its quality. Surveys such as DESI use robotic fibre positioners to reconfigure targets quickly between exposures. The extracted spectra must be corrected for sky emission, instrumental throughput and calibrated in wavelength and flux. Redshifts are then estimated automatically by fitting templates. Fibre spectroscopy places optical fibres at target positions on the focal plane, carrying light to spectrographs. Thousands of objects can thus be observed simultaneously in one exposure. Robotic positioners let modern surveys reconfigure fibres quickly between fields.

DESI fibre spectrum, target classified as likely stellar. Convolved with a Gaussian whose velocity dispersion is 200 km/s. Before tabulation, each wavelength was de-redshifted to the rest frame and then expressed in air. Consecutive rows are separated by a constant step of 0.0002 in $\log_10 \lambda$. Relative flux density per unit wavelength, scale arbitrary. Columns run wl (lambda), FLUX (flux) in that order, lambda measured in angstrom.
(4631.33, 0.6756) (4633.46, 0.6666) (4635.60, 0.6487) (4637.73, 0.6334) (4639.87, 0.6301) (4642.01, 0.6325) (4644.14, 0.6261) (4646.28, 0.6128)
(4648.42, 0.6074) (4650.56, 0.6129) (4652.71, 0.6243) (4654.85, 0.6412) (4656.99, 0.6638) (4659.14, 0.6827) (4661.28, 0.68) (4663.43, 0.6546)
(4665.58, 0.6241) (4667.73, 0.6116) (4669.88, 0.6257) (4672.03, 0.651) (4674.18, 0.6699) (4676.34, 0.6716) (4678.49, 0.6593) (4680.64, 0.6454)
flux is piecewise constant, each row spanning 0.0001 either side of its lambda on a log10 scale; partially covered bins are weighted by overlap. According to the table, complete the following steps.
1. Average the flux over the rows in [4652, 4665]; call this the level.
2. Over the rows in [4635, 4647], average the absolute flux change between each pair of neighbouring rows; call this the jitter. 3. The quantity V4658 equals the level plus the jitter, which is 0.666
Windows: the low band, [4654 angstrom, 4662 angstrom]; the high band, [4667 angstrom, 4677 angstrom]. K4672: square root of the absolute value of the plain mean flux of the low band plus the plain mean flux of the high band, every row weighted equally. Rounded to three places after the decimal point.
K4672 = 1.146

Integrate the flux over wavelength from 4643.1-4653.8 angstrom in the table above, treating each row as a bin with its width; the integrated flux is 6.60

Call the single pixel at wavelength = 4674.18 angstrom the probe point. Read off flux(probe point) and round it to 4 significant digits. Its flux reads 0.6699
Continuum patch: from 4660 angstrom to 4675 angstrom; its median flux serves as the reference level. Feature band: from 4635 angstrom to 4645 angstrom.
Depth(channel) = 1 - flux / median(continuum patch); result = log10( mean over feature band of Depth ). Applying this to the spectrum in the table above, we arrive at -1.6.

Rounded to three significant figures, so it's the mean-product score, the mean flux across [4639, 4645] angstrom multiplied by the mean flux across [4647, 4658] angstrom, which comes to 0.397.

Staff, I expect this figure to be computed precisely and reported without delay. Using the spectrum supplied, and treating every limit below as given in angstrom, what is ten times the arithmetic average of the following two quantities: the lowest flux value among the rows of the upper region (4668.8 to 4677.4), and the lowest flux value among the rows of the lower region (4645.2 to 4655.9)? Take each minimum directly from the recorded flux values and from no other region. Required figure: 6.17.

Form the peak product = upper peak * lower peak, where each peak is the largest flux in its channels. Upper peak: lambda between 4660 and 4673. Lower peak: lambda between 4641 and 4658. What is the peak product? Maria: 0.451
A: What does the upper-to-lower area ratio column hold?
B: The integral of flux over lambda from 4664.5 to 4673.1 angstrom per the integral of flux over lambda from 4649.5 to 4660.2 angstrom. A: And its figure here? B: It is 0.78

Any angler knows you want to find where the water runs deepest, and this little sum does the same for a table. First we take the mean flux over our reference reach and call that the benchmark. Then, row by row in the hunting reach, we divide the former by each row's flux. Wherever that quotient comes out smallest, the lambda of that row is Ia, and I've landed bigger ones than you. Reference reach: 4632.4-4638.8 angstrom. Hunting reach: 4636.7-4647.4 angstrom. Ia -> 4637.73 angstrom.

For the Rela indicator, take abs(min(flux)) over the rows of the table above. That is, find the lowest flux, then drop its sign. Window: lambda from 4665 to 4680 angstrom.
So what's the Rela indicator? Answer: 0.612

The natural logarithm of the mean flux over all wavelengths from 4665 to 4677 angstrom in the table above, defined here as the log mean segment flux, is -0.443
